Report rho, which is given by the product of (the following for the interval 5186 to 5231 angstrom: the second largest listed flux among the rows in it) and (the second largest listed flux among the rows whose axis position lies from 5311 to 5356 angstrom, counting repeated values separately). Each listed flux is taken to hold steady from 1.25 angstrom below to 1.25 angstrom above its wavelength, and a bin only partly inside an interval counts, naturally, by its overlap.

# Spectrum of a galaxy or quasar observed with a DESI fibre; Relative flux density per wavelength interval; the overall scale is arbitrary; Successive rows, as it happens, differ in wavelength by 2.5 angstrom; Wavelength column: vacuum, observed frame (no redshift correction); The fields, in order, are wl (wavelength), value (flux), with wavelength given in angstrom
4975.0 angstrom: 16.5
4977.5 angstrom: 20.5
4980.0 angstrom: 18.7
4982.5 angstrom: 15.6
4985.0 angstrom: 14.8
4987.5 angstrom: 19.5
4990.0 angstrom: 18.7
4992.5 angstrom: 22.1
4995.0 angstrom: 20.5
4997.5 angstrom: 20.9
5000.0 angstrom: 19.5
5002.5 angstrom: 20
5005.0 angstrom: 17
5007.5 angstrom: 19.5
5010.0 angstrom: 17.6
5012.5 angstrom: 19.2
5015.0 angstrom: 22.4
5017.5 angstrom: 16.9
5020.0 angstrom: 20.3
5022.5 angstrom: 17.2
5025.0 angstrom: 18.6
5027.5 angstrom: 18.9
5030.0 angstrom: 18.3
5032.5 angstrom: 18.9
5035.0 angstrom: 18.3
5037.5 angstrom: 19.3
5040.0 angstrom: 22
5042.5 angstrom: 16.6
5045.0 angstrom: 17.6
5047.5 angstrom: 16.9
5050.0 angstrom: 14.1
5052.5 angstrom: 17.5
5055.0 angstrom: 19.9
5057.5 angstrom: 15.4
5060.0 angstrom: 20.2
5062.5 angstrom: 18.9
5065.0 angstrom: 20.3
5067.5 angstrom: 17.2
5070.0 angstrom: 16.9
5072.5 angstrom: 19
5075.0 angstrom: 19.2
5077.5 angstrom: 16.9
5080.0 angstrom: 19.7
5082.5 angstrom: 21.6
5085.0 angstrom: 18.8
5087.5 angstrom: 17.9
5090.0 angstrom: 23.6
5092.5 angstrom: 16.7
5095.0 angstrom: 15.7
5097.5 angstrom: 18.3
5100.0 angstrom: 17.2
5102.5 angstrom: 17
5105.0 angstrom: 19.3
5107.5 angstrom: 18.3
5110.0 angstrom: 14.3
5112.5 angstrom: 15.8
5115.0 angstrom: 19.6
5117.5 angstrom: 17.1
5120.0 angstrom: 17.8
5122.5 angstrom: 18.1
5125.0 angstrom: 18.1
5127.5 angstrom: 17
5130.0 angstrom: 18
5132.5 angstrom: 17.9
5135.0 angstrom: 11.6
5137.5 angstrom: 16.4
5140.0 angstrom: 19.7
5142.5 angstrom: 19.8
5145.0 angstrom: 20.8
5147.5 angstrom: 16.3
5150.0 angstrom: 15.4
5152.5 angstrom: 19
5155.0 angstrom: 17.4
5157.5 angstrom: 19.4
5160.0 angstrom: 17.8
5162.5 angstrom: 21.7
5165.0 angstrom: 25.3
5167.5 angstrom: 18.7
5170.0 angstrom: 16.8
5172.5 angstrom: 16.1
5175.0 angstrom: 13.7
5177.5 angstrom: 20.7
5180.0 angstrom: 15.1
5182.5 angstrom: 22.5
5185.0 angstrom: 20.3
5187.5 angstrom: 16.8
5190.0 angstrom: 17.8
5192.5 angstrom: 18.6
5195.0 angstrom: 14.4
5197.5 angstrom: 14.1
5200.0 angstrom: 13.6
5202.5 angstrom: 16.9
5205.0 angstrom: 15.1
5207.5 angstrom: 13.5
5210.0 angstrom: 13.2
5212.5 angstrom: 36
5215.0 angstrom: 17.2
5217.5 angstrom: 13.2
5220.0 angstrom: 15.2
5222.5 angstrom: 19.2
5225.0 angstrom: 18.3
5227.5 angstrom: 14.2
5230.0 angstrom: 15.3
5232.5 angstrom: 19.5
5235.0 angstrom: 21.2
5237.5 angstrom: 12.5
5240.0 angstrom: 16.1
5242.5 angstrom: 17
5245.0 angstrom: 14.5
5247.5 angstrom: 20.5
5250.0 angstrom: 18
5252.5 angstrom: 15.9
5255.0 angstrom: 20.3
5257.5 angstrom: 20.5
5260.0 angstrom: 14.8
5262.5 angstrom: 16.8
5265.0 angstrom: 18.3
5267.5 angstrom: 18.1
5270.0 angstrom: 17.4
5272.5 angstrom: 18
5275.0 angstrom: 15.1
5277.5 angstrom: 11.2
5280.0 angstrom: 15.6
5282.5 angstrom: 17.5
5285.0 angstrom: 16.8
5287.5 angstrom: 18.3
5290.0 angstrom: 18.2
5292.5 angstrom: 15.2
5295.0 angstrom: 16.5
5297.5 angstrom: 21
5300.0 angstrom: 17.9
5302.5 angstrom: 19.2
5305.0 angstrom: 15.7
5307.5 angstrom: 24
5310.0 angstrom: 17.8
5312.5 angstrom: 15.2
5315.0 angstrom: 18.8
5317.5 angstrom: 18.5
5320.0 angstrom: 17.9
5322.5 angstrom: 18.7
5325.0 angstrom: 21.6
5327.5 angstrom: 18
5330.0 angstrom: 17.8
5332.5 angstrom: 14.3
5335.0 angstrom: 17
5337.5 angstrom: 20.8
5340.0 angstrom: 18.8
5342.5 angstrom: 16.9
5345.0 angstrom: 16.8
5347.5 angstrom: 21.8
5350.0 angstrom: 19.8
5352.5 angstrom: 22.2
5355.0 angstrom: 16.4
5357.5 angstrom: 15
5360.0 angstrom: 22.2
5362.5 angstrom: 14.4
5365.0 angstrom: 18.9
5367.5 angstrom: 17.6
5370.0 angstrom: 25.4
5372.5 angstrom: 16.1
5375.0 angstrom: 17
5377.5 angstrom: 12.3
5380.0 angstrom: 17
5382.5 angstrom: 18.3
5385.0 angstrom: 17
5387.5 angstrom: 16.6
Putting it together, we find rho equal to 419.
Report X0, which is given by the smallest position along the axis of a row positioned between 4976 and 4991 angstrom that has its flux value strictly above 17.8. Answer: 4977.5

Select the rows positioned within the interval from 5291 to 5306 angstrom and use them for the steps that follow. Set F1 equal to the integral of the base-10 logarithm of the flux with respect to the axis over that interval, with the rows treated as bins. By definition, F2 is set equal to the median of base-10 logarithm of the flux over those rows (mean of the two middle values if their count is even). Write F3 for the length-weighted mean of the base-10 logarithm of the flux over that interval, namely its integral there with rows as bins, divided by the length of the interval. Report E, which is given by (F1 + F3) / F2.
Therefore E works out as 16.11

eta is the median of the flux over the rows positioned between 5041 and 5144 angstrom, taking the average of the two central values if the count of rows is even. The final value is 17.9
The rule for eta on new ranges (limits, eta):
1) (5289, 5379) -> 17.9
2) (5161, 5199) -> 17.8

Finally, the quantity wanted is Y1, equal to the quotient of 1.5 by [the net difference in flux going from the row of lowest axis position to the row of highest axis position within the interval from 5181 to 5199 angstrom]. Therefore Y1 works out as -0.18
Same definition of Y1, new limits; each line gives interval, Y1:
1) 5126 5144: 0.54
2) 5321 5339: 0.71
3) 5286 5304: 1.67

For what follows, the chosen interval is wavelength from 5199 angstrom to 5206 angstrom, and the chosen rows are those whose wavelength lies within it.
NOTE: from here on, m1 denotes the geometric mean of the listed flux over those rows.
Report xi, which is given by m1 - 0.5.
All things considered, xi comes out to 14.6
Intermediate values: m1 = 15.1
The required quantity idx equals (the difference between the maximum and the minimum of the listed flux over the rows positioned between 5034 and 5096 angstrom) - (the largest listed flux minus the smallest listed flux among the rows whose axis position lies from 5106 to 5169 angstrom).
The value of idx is -4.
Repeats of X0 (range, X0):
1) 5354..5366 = 5360.0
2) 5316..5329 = 5317.5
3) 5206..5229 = 5212.5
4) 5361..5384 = 5365.0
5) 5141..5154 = 5142.5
